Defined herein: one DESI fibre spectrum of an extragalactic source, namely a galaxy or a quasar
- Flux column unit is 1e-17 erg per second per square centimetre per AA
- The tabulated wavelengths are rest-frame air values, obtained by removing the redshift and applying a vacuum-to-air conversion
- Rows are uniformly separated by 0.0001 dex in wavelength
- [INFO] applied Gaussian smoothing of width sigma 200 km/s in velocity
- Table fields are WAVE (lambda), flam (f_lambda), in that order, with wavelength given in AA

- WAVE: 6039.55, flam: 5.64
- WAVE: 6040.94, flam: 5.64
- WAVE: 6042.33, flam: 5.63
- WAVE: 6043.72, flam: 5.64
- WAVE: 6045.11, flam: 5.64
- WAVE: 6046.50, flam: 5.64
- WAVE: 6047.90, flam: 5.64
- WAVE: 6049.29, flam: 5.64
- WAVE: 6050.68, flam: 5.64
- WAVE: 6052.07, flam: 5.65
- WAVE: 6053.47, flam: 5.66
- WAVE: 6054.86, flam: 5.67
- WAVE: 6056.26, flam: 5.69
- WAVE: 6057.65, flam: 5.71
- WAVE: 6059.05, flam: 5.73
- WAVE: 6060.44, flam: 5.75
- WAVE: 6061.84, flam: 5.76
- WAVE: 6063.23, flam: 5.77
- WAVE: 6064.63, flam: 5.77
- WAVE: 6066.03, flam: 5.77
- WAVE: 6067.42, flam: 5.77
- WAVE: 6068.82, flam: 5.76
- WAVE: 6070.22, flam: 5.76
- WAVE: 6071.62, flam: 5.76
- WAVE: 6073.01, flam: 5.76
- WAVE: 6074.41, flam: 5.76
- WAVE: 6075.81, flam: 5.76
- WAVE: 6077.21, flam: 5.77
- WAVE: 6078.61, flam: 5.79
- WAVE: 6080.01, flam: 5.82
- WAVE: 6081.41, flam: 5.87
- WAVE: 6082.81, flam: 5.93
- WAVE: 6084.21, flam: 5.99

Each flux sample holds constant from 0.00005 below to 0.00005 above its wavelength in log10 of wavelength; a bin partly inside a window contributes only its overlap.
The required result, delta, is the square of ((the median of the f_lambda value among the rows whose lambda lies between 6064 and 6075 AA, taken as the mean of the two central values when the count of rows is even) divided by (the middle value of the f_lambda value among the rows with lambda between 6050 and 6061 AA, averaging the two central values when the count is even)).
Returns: 1.03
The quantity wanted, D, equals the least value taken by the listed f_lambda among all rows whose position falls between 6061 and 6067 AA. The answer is 5.76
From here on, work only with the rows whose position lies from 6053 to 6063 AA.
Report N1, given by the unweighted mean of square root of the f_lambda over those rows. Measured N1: 2.390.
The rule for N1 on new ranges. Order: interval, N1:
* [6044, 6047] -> 2.375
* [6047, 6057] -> 2.378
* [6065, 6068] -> 2.402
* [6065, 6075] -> 2.401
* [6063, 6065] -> 2.402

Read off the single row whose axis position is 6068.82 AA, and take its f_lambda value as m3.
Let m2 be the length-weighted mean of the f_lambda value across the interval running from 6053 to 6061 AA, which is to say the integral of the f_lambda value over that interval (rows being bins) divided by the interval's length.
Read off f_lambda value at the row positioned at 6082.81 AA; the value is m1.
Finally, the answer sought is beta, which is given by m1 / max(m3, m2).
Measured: 1.03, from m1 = 5.93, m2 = 5.70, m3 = 5.76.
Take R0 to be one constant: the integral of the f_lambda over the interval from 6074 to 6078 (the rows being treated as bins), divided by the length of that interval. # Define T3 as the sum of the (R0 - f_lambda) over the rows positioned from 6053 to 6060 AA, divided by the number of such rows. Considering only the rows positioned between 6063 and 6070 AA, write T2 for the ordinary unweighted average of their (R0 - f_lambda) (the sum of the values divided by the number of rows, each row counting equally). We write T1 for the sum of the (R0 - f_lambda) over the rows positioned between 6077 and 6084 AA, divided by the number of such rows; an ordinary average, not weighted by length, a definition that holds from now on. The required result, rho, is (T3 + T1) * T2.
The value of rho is 0.000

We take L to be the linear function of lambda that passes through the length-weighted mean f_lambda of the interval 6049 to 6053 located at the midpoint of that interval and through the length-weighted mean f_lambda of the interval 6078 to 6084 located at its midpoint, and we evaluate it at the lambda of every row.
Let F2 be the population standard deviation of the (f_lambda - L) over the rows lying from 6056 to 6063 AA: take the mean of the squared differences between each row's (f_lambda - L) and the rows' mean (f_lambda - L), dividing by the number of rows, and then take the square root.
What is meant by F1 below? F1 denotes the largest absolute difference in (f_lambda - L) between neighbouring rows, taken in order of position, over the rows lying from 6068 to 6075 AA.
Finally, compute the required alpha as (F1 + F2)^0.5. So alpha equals 0.147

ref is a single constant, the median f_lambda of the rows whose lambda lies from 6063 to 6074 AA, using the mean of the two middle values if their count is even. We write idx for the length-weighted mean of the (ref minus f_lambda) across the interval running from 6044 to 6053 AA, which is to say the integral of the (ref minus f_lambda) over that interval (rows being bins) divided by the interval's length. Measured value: 0.12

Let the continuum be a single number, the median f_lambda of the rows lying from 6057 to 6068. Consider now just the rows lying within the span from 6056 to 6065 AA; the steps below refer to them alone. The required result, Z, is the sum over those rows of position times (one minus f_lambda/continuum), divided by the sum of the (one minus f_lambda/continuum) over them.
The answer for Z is 6057.3 AA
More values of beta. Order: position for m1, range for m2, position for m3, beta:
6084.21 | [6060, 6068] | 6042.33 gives 1.04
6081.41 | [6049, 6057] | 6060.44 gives 1.02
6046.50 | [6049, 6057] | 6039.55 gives 1.00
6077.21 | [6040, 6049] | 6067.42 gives 1.00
